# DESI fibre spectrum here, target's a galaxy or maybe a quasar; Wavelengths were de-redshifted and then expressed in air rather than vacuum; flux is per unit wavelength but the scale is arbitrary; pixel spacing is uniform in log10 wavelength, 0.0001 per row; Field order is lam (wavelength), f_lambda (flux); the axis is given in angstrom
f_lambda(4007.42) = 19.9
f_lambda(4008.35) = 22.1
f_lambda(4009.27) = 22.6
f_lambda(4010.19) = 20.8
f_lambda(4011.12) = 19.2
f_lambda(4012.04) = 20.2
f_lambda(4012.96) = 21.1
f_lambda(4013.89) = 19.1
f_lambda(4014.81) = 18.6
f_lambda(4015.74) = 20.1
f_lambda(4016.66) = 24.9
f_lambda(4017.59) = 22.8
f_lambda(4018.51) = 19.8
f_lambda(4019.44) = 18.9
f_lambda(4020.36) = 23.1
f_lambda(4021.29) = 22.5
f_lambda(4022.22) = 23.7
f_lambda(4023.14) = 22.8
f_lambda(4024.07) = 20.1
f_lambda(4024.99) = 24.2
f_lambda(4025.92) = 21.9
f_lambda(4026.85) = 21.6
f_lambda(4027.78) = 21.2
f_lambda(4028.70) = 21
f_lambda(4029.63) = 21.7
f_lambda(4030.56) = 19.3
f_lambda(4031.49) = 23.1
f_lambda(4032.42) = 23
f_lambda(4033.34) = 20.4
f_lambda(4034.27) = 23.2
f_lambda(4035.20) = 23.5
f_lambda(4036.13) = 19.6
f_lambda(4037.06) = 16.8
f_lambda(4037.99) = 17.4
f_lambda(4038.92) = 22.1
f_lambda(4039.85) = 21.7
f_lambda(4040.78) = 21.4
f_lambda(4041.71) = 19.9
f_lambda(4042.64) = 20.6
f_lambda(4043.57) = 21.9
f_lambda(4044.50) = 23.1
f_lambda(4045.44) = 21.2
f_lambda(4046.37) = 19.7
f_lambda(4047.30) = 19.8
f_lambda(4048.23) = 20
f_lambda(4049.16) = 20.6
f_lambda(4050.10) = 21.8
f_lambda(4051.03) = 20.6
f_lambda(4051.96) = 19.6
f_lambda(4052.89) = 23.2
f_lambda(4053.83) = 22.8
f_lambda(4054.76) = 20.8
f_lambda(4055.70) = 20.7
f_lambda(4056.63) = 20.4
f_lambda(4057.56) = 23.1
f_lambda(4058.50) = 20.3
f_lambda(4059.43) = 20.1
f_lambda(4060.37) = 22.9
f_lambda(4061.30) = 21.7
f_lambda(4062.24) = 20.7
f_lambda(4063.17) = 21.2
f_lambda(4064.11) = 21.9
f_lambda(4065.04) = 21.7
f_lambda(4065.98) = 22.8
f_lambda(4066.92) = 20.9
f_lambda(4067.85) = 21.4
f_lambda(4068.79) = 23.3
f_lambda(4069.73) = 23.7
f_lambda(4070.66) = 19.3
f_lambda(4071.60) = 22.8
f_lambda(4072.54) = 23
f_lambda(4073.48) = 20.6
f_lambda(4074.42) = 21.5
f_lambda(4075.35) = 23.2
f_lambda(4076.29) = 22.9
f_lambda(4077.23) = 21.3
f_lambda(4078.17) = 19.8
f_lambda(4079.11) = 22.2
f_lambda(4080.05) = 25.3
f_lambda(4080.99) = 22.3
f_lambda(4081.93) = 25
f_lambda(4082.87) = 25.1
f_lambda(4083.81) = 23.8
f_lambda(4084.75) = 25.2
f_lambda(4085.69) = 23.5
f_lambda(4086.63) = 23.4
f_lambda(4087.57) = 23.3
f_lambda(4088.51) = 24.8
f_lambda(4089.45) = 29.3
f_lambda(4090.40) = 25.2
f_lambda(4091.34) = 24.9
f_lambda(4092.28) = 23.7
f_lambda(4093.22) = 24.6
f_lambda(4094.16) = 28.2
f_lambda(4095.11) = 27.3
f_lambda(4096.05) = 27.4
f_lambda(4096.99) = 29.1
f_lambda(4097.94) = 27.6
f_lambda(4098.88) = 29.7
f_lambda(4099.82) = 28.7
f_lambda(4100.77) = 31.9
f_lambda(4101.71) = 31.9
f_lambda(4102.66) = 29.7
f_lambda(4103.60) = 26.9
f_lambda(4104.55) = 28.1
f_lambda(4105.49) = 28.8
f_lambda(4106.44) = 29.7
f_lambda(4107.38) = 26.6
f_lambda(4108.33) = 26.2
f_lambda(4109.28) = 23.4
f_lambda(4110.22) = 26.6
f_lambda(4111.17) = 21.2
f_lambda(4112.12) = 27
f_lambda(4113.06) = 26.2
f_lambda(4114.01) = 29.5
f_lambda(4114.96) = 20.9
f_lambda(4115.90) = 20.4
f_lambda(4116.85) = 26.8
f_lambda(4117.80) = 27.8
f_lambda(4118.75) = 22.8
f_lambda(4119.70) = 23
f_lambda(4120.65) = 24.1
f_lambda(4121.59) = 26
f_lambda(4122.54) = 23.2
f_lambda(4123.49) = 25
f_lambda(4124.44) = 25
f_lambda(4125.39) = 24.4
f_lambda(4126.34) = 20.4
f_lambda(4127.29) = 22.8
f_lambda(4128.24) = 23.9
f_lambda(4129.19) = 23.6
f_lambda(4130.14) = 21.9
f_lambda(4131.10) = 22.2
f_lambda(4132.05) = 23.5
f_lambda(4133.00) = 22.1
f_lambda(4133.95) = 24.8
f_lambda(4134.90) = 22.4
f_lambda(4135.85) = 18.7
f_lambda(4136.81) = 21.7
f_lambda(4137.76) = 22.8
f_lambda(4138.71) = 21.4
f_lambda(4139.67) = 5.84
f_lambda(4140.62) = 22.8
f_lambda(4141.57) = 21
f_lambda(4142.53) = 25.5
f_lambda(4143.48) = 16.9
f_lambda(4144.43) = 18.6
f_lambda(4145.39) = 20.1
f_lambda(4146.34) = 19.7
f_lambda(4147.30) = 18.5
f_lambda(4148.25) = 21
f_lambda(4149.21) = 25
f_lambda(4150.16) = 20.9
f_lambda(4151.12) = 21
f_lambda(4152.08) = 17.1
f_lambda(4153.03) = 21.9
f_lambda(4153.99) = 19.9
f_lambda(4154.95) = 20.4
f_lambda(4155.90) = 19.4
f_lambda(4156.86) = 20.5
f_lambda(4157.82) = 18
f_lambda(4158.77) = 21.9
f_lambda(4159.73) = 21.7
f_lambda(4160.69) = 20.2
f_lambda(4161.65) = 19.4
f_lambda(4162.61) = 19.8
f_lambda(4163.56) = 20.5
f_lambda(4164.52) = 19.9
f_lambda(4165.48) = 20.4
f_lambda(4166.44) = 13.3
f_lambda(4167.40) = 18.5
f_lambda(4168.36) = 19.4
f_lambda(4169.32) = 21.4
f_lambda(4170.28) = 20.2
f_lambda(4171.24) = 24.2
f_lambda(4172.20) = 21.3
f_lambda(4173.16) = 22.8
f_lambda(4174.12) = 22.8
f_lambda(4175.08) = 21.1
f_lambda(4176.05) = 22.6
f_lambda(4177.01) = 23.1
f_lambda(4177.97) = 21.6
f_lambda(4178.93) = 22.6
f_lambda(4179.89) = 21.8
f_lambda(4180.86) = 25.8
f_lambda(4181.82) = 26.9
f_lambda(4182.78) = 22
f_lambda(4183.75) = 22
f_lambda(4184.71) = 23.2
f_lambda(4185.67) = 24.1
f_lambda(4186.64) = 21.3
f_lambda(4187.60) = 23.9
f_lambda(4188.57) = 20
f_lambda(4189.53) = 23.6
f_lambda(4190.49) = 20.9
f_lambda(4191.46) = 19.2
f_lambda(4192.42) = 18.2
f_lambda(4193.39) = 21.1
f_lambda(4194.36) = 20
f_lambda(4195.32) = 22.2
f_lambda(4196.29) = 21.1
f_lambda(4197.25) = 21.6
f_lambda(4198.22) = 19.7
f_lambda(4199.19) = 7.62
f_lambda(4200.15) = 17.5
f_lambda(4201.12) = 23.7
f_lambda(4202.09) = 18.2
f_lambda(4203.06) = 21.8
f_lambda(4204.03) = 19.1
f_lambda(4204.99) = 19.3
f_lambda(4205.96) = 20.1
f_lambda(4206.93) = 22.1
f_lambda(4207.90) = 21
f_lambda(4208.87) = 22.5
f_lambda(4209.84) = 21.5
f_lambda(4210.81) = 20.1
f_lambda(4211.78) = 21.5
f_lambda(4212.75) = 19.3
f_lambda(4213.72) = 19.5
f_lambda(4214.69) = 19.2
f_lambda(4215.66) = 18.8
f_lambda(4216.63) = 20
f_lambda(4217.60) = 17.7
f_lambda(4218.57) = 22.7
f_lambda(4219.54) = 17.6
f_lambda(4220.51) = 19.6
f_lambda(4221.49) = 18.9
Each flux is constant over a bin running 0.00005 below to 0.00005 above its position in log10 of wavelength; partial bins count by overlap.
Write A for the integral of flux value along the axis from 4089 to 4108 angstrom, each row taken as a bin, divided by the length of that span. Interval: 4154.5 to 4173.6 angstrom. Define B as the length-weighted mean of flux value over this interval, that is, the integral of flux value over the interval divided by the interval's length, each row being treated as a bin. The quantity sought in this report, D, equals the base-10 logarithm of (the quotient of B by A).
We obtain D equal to -0.14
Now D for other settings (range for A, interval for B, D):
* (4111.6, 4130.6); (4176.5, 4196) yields -0.04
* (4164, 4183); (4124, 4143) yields 0.00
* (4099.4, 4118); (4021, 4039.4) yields -0.10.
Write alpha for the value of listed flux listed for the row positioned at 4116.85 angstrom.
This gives 26.8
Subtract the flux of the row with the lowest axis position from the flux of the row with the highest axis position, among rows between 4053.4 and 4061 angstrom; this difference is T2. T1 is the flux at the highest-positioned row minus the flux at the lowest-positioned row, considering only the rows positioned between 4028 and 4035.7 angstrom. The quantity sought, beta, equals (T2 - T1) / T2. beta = -24.0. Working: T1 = 2.5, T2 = 0.1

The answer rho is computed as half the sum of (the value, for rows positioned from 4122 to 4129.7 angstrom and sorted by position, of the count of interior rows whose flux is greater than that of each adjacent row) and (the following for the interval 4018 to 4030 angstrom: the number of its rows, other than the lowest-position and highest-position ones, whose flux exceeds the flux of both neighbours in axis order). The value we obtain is 2.0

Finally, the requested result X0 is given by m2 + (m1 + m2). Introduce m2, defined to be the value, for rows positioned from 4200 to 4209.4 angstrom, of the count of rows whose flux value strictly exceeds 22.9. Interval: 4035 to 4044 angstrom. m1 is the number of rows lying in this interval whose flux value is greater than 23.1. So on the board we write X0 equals 3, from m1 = 1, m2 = 1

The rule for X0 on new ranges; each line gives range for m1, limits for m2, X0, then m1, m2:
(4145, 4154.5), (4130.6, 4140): 5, 1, 2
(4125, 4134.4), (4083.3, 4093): 25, 5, 10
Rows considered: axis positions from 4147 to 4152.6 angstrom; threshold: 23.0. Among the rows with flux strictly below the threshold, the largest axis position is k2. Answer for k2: 4152.08 angstrom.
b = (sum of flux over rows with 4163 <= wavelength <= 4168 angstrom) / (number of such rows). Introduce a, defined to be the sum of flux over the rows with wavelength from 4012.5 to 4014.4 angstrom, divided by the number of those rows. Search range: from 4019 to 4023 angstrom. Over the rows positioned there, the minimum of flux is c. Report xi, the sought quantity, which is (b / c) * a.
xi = 20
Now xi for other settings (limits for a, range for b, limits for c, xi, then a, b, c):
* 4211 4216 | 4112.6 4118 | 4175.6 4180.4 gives 23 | 19.7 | 25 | 21.6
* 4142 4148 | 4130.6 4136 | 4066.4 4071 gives 23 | 19.9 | 22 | 19.3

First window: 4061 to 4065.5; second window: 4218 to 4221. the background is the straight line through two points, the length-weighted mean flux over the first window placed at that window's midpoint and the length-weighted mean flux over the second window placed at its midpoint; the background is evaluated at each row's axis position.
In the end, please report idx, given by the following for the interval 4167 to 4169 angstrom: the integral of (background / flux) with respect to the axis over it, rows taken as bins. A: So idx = 2.1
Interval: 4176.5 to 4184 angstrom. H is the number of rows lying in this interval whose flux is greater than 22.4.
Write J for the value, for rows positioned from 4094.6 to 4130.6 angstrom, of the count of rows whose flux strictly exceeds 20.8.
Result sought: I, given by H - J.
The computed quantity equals -32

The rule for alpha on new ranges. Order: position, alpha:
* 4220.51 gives 19.6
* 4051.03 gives 20.6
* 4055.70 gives 20.7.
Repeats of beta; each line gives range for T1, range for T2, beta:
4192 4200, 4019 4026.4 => 4.5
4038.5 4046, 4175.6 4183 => -0.5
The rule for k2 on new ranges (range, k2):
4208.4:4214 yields 4213.72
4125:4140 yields 4139.67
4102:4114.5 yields 4111.17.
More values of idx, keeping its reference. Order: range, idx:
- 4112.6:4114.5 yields 1.4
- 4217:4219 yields 2.0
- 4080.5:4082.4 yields 1.7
